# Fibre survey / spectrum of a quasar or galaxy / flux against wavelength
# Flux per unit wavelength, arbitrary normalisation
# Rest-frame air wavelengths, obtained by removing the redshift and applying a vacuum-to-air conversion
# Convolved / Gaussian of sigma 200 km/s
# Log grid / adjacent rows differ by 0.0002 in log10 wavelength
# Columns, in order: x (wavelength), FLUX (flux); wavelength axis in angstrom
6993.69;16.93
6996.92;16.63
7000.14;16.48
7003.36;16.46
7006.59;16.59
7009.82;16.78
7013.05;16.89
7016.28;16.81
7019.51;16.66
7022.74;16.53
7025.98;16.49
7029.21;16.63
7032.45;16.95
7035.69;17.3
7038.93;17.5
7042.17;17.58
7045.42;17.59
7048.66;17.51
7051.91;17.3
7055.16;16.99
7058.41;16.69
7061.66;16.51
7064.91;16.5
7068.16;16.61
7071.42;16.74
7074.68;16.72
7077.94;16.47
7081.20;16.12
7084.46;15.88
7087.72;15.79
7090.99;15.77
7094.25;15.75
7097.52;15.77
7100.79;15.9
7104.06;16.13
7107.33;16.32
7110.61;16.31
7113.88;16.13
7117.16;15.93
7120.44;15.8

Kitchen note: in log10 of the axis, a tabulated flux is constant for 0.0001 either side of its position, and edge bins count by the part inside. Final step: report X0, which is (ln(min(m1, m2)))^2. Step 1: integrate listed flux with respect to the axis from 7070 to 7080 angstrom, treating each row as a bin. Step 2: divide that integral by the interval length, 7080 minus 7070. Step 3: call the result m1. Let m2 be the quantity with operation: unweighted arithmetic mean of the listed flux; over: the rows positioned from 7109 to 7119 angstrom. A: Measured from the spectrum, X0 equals 7.73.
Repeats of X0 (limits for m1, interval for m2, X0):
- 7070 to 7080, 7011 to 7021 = 7.90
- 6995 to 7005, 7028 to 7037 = 7.87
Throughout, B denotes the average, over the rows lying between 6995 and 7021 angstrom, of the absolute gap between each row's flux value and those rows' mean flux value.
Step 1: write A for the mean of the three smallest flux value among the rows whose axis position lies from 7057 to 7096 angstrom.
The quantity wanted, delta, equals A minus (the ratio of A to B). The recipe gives -112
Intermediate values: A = 15.8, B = 0.12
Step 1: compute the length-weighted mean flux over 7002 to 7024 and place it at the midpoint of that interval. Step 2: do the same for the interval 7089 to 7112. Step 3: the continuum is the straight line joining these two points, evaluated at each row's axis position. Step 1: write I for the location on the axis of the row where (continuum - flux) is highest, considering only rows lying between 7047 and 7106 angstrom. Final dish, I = 7087.72 angstrom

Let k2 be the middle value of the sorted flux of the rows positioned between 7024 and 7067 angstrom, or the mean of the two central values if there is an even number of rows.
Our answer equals 16.99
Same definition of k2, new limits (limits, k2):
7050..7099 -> 16.50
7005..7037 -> 16.72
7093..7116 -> 16.13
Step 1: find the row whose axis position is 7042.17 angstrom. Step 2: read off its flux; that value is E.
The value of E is 17.58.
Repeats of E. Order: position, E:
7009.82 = 16.78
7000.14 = 16.48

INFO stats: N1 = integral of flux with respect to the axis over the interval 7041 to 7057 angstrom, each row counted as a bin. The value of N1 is 278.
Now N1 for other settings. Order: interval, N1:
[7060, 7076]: 266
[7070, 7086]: 262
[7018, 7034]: 266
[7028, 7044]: 275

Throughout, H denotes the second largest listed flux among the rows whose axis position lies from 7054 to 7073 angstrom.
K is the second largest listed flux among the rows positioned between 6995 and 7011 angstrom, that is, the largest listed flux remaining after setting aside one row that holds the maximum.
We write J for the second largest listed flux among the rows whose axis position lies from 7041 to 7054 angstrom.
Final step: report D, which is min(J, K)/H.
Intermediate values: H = 16.74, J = 17.58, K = 16.63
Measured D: 0.99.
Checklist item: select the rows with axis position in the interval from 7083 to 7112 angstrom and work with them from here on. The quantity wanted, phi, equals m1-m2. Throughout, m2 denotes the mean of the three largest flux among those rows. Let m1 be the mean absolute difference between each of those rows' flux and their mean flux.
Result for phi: -16.1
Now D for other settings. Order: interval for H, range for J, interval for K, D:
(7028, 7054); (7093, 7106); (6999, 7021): 0.90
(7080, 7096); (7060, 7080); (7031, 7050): 1.05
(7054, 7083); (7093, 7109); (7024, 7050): 0.96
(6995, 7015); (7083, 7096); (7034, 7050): 0.94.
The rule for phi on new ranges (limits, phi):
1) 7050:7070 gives -16.7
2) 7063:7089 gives -16.4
